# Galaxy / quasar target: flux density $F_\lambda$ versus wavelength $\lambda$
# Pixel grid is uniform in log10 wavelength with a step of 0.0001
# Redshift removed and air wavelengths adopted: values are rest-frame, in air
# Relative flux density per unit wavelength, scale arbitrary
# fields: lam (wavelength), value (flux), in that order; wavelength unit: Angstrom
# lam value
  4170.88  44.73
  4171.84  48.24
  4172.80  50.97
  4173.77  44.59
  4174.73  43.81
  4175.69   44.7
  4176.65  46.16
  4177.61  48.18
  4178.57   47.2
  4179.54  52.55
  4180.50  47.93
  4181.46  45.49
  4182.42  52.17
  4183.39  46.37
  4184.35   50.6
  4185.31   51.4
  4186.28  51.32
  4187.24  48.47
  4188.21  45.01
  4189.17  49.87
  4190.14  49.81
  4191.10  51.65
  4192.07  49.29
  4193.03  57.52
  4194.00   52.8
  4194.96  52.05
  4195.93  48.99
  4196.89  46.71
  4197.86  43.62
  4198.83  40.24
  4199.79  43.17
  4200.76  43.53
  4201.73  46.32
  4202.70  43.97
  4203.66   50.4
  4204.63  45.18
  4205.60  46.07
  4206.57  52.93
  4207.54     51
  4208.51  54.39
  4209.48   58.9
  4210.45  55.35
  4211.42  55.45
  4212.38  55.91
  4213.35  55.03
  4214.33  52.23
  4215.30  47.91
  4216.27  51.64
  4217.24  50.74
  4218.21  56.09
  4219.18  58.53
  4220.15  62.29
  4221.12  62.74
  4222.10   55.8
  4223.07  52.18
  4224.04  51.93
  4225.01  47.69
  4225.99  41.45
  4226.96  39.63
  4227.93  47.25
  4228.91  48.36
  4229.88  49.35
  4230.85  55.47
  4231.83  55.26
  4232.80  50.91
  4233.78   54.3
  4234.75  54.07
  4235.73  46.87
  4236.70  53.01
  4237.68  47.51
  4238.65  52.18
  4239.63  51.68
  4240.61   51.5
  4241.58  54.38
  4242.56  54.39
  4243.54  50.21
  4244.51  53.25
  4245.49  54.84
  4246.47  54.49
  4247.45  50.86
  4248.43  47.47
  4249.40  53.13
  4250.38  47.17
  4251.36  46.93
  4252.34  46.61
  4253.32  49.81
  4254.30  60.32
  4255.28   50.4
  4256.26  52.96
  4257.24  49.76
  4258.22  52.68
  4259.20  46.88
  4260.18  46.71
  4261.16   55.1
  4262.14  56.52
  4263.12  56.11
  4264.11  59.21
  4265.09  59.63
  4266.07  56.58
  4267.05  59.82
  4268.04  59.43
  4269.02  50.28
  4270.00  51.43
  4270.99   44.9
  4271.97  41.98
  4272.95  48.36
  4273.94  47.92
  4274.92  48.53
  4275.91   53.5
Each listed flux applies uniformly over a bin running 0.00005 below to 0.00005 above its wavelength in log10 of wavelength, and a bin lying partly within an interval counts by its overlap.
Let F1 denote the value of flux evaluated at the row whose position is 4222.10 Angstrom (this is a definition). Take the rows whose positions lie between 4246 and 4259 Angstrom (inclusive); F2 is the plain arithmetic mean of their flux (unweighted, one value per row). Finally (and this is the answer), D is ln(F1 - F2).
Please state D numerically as 1.6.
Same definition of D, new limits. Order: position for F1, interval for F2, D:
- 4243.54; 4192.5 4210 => 0.4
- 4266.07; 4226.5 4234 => 1.9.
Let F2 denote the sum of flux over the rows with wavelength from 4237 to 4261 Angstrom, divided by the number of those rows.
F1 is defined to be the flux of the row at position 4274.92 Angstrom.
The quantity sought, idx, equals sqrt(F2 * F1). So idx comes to 49.8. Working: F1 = 48.53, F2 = 51.1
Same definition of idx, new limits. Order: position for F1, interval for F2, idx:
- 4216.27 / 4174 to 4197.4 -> 50.4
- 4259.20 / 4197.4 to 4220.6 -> 48.8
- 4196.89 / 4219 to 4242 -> 49.2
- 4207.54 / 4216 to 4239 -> 51.4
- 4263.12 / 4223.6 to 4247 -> 53.4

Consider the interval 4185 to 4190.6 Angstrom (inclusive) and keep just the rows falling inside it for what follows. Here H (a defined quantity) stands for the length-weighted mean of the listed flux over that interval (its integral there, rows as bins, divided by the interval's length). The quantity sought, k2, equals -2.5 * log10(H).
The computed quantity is -4.23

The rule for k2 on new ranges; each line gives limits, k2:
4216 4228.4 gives -4.29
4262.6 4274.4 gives -4.31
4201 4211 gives -4.25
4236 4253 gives -4.27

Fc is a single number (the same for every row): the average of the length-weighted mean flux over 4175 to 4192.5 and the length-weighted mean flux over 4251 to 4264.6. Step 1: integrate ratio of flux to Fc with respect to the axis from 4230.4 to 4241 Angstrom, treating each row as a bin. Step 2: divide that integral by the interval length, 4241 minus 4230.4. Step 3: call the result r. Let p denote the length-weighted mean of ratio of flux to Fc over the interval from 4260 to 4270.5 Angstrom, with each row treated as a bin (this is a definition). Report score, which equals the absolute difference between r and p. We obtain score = 0.074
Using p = 1.11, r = 1.03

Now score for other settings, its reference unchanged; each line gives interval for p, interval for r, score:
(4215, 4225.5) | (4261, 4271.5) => 0.017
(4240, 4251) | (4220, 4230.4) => 0.029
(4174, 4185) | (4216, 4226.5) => 0.119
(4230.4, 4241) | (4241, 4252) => 0.010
